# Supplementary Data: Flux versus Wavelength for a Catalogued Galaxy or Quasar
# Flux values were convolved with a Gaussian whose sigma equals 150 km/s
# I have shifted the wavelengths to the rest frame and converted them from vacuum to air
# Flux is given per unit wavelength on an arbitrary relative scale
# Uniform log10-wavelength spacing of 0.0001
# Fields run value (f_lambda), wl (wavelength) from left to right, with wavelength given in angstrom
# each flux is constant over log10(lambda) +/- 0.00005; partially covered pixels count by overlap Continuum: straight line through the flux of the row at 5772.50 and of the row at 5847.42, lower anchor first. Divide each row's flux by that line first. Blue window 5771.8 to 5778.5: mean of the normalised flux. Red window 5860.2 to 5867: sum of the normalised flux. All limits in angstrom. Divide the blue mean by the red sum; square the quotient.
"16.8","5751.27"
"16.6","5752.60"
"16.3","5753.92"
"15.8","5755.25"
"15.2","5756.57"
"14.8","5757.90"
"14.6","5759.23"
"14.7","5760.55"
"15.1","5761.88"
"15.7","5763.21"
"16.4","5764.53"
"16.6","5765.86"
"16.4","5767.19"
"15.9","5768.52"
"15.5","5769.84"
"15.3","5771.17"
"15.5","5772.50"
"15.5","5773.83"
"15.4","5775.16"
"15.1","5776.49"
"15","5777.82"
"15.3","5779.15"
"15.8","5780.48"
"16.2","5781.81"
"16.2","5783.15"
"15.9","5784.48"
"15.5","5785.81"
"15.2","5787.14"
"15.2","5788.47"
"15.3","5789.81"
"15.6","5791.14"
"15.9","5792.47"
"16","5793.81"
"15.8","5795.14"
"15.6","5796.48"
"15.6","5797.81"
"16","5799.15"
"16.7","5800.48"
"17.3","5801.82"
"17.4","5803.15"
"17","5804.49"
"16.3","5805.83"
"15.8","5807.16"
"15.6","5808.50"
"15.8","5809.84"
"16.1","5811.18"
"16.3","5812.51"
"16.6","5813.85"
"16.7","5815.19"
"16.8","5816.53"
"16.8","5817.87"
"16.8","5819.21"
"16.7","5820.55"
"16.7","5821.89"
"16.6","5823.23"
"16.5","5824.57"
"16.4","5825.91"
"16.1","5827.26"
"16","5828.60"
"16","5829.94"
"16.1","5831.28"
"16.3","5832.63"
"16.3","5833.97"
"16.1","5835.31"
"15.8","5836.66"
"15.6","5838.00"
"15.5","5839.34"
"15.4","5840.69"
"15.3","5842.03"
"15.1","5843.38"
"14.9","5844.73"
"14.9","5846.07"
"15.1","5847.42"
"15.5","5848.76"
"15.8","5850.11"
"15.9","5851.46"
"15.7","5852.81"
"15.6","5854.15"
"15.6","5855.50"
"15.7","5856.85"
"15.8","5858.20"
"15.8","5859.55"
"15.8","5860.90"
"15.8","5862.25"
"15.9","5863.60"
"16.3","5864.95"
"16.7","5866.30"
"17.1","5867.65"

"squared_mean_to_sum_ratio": 0.034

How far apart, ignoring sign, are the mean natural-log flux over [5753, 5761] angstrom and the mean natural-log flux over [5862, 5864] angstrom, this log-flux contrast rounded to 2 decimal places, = 0.04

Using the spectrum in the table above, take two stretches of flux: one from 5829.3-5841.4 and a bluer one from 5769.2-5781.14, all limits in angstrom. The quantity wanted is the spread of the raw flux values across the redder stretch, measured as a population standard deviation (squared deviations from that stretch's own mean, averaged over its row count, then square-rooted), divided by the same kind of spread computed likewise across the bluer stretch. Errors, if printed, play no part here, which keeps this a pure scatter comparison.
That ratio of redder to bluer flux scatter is 1.4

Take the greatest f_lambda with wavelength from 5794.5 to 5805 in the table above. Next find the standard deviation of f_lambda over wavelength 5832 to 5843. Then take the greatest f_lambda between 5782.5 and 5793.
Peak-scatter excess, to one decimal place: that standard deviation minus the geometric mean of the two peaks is -16.4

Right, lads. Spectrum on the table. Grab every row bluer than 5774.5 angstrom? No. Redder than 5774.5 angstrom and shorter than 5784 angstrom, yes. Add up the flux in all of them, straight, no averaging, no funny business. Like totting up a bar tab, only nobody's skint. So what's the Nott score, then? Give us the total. 109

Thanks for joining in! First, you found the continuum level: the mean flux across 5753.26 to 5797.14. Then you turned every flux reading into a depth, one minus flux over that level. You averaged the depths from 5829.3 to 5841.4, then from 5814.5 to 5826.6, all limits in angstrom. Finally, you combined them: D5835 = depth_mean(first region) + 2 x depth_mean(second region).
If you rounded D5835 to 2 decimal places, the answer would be -0.16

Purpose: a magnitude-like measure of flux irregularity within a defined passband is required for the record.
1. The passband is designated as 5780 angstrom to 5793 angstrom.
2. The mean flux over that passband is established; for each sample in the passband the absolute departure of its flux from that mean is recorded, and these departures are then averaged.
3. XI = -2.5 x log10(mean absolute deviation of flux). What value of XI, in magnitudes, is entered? 1.24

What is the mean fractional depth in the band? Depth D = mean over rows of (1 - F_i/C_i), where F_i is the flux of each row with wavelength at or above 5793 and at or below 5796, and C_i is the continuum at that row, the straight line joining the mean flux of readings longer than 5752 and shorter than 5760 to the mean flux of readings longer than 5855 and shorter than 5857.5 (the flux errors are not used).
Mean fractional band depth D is -0.02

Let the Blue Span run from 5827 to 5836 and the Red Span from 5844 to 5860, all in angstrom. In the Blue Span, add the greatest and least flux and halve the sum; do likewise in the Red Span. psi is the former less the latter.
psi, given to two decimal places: 0.75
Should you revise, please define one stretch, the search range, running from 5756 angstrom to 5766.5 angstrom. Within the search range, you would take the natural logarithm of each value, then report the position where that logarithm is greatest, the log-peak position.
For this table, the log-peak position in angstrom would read 5765.86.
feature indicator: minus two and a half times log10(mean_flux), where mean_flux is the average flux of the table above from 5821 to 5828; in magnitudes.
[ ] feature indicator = -3.04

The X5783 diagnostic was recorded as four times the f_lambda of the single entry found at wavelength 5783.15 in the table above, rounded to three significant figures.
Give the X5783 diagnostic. 64.8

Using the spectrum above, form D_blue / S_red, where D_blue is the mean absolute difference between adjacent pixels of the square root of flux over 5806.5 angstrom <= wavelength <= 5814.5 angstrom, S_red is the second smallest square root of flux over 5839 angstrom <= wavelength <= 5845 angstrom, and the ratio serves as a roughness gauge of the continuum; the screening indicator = 0.0077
